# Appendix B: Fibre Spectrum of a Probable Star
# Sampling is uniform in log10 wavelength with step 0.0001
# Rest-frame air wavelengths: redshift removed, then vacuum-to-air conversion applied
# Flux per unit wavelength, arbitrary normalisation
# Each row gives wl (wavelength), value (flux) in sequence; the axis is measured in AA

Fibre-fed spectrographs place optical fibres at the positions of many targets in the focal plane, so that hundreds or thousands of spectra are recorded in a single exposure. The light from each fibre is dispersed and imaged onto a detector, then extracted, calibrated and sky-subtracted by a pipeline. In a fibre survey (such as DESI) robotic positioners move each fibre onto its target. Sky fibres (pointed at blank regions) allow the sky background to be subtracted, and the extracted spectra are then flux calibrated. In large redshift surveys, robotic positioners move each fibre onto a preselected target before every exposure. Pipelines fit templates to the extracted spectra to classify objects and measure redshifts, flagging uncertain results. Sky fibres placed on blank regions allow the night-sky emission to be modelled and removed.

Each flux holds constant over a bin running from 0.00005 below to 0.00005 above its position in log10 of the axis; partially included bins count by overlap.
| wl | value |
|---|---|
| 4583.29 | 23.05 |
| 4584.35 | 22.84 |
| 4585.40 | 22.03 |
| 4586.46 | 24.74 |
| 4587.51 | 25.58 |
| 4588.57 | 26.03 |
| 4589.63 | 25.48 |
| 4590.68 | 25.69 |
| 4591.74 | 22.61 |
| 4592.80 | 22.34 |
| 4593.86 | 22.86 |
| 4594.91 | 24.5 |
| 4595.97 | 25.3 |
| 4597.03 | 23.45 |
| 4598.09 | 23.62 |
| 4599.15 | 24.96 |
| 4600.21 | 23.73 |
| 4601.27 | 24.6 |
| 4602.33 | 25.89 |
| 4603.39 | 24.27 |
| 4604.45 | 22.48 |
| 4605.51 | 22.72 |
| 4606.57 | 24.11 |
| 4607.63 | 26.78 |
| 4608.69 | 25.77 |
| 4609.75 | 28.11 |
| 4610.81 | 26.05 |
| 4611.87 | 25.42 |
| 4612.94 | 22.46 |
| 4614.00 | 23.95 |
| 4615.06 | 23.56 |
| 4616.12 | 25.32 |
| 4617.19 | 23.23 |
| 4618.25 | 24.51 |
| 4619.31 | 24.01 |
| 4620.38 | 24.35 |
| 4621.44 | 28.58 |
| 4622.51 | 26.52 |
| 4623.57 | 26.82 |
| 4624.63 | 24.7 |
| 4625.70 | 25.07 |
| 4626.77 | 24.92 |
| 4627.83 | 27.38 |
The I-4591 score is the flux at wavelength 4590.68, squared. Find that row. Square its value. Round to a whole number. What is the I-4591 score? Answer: 660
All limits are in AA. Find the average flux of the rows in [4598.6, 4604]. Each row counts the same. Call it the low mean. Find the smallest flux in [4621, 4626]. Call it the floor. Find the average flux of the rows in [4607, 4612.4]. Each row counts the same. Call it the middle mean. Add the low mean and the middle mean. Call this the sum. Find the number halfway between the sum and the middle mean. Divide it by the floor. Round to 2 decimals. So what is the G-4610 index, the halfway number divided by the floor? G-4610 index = 1.57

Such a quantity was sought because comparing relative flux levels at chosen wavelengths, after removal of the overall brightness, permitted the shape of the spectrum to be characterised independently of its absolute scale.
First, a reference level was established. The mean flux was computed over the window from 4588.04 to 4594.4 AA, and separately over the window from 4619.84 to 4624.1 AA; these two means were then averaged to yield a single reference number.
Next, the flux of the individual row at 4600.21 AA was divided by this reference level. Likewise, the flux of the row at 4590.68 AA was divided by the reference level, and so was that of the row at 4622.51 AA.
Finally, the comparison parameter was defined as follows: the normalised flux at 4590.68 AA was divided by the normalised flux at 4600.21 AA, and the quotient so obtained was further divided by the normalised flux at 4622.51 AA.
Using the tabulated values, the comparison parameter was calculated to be 1.04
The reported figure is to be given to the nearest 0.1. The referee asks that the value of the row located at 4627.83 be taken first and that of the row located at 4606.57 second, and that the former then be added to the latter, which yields 51.5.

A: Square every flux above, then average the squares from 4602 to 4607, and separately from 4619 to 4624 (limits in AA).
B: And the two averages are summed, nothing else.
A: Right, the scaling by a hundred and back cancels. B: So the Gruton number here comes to 1254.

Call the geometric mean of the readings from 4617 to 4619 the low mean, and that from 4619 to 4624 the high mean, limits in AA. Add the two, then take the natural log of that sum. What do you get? 3.91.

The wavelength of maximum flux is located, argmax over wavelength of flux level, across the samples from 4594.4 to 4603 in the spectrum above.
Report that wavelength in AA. 4602.33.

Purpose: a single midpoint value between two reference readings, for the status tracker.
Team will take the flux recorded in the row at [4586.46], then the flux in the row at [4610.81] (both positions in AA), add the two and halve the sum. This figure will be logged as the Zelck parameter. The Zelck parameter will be 25.4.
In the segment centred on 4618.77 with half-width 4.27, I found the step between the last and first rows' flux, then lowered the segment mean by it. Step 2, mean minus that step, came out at 22.0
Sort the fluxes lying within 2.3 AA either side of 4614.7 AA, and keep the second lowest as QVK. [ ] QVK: 23.56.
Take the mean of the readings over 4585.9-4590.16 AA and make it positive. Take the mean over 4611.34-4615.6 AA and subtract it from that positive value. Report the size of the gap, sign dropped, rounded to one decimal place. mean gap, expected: 1.6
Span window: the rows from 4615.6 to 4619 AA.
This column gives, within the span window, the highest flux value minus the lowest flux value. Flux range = 2.09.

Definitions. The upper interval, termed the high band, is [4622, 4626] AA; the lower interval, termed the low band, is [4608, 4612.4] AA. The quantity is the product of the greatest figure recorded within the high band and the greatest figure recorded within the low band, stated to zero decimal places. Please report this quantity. 754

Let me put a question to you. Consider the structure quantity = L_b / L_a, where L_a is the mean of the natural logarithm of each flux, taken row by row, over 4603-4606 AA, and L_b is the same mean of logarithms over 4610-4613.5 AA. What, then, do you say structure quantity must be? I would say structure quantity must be 1.02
